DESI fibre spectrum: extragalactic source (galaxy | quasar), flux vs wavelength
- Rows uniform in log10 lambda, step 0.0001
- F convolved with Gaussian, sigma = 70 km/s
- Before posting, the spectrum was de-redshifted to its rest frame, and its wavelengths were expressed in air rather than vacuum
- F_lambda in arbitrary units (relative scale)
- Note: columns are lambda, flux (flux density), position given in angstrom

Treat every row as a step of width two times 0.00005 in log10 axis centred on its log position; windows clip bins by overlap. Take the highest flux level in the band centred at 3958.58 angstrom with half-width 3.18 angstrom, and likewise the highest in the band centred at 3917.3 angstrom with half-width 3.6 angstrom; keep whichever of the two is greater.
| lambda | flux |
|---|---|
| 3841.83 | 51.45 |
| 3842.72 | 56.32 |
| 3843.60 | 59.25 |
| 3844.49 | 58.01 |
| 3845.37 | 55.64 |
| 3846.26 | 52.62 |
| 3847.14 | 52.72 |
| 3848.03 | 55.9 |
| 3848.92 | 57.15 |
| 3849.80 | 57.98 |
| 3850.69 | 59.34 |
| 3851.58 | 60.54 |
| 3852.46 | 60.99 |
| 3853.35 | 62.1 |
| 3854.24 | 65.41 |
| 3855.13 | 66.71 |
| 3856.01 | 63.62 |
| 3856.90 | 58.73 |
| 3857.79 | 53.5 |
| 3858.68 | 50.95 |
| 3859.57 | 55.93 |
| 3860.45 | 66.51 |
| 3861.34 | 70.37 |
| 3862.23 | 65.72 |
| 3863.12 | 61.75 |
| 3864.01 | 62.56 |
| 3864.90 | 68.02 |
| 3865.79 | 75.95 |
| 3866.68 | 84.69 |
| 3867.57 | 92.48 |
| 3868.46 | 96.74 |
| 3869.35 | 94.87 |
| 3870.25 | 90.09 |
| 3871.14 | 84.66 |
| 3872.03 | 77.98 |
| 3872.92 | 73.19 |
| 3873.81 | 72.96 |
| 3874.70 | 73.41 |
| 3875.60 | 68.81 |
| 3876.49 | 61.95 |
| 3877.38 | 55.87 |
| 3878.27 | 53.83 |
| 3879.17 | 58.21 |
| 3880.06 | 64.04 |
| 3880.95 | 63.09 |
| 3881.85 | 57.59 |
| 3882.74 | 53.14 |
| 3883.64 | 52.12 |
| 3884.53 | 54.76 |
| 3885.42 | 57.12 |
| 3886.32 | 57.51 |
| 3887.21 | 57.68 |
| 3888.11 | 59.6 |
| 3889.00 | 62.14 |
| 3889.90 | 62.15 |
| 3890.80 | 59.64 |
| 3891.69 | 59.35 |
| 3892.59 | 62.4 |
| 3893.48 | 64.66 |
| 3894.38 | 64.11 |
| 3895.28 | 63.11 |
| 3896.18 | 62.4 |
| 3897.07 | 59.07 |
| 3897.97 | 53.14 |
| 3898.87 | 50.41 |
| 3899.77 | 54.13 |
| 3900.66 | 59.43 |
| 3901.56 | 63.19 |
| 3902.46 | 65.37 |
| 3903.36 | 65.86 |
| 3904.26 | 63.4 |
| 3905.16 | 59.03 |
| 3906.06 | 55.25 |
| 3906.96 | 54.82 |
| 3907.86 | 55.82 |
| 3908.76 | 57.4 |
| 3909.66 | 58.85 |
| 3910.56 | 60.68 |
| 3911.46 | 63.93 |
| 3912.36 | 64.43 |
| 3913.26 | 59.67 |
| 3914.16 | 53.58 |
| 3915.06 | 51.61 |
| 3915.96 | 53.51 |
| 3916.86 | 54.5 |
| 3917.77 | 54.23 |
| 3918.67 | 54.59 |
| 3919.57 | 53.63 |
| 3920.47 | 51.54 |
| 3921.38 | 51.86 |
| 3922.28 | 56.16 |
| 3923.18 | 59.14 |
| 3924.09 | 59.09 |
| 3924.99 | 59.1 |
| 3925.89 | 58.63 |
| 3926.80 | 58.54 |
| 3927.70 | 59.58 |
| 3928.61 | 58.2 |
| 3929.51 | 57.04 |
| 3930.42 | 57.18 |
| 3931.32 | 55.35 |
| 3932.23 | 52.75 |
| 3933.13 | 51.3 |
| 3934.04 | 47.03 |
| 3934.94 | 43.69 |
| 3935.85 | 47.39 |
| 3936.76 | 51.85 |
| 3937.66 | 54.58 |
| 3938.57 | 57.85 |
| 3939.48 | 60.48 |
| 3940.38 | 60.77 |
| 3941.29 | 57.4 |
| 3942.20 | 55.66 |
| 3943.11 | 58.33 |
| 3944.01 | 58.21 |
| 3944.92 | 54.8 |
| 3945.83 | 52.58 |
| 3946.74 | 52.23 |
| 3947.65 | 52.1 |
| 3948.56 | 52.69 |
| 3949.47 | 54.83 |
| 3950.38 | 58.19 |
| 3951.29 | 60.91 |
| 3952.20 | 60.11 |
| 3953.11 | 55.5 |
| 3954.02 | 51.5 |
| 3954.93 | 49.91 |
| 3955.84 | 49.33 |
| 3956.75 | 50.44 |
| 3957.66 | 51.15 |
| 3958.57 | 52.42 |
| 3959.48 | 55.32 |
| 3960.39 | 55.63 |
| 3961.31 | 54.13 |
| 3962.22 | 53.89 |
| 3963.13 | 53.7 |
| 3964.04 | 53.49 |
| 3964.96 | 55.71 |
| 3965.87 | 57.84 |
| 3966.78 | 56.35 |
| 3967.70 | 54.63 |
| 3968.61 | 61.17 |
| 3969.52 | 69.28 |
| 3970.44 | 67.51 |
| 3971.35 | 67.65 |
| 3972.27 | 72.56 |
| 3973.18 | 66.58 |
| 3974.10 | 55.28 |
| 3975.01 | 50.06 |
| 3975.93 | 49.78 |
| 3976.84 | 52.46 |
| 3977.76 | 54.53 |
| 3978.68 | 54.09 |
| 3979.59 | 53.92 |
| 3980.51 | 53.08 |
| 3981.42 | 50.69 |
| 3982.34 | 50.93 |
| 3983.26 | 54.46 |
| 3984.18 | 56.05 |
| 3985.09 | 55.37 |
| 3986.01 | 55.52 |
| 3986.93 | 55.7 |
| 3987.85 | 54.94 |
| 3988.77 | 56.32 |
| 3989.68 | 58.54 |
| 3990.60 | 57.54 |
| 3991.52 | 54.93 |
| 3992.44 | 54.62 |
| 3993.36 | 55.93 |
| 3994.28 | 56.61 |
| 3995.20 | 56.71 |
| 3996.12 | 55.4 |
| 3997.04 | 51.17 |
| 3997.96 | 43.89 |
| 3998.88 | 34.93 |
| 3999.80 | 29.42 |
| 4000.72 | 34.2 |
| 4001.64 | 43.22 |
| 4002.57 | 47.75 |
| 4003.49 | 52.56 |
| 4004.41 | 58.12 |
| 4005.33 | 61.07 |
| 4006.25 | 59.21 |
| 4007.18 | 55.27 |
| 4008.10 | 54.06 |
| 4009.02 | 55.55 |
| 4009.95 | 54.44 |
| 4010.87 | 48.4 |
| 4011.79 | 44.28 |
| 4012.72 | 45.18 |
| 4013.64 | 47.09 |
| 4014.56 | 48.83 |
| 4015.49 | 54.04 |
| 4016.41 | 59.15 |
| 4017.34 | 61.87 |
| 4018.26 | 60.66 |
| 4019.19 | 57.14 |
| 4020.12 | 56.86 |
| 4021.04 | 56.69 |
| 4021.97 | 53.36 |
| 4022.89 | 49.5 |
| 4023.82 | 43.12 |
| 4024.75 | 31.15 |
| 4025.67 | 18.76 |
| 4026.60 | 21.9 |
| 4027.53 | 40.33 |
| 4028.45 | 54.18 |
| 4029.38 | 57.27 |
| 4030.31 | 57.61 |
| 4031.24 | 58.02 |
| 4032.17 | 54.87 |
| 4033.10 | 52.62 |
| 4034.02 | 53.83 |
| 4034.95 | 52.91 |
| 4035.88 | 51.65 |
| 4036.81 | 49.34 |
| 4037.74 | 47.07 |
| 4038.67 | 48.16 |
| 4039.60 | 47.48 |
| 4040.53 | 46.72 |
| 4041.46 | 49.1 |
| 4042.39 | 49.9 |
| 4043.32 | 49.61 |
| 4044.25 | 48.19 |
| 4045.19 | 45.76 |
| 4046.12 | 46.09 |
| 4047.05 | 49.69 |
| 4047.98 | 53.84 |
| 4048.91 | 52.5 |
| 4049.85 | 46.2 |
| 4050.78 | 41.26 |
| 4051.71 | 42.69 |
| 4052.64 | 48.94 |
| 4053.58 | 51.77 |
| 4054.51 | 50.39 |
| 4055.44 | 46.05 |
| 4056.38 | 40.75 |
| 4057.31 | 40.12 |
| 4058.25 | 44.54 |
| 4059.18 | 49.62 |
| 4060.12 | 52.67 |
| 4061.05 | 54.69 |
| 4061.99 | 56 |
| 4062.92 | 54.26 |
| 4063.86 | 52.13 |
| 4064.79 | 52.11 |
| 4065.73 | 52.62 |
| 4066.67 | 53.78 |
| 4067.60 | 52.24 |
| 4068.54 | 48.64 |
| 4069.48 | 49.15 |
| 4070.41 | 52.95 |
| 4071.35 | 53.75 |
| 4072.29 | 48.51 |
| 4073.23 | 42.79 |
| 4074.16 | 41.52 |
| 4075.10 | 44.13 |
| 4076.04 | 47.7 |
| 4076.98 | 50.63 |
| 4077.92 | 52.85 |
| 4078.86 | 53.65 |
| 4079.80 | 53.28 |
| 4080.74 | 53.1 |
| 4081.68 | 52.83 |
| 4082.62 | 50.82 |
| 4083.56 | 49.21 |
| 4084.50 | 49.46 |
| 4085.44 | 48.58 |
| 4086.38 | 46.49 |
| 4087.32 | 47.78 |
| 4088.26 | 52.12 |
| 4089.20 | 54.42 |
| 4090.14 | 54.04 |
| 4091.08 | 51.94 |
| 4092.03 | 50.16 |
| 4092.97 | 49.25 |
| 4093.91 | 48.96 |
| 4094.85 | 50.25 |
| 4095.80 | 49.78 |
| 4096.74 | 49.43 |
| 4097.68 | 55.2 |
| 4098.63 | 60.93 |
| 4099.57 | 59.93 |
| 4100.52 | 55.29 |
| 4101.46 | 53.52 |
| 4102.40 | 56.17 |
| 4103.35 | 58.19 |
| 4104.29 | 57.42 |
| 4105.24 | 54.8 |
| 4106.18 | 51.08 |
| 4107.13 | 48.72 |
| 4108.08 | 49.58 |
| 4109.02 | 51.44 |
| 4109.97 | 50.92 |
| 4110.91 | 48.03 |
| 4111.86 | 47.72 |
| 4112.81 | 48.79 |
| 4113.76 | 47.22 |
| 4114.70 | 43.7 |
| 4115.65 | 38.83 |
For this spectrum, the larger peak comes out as 56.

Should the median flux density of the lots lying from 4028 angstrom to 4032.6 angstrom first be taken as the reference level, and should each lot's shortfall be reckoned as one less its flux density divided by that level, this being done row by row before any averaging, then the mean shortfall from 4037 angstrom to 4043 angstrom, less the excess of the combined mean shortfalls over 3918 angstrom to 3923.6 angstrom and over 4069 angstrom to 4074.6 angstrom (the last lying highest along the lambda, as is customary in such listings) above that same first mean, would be 0.11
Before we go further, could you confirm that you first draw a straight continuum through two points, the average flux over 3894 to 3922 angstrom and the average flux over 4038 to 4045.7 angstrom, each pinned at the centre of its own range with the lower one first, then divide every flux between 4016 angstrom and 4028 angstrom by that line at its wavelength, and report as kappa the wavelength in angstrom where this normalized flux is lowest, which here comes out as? 4025.67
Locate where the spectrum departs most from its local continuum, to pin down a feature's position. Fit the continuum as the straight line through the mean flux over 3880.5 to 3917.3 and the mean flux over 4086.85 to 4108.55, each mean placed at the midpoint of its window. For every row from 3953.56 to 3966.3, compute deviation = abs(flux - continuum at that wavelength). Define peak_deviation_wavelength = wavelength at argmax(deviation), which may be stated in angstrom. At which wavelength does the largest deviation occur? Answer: 3955.84 angstrom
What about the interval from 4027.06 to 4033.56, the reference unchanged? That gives 4027.53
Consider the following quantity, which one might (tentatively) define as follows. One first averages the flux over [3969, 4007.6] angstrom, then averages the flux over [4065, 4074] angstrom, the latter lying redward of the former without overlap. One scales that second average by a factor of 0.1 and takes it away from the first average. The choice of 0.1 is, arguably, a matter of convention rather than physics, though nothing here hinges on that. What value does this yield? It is 49.2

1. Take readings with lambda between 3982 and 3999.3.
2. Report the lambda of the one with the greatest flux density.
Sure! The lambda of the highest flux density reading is 3989.68 angstrom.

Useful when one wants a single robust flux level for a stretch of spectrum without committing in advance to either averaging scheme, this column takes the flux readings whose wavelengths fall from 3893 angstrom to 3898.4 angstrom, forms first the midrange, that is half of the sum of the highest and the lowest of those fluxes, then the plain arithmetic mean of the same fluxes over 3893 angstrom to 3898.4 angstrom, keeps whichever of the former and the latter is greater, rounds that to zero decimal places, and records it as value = 61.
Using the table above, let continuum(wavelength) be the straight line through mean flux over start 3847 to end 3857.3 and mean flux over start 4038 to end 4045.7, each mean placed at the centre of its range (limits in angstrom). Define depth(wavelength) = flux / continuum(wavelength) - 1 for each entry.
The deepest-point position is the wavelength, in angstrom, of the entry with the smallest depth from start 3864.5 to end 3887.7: 3883.64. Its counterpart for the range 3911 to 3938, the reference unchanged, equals 3934.94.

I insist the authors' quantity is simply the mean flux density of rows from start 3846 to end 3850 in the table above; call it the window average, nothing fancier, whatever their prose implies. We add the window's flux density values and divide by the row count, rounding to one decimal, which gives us 55.3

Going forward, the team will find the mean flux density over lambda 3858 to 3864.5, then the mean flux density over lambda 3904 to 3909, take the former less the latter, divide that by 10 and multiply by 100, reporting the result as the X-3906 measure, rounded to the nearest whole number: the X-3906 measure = 44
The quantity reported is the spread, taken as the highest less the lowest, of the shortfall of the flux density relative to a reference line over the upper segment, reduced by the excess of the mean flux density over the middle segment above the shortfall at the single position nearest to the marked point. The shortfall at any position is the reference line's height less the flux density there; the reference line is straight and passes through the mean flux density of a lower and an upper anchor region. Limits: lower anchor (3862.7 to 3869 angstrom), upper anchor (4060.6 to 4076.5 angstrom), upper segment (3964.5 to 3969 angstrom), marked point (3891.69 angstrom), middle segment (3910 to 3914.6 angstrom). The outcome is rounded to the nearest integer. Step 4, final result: -39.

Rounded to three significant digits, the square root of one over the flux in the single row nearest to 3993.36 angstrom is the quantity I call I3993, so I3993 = 0.134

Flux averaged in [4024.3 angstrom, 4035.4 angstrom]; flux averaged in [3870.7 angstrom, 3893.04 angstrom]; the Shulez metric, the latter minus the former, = 16.4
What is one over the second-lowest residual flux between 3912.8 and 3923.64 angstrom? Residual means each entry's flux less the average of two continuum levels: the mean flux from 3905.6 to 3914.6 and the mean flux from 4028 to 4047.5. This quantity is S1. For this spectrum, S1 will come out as -0.3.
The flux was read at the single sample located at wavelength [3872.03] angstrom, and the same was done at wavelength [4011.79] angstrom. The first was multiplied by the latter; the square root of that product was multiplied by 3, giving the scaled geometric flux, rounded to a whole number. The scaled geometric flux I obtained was 176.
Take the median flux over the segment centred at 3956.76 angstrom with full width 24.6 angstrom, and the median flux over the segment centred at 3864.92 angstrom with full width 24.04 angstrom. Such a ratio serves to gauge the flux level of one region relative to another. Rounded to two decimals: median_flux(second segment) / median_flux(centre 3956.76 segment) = 1.26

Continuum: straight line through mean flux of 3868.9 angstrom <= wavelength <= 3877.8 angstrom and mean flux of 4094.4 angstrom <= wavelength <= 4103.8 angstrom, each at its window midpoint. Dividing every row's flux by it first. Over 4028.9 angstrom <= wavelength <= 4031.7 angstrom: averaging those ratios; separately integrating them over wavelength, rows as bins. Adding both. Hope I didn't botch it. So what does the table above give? 3.6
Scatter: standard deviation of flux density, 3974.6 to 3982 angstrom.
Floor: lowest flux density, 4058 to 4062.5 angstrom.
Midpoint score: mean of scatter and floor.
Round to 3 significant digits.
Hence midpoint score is 23.2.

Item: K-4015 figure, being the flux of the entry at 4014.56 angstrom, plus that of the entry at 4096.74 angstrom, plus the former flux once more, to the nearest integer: 147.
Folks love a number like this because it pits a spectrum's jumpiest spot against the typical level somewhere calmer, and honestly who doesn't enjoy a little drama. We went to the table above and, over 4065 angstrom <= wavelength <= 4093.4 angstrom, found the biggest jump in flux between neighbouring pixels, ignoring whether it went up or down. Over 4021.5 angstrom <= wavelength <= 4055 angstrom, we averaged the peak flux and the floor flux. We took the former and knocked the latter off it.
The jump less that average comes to -33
